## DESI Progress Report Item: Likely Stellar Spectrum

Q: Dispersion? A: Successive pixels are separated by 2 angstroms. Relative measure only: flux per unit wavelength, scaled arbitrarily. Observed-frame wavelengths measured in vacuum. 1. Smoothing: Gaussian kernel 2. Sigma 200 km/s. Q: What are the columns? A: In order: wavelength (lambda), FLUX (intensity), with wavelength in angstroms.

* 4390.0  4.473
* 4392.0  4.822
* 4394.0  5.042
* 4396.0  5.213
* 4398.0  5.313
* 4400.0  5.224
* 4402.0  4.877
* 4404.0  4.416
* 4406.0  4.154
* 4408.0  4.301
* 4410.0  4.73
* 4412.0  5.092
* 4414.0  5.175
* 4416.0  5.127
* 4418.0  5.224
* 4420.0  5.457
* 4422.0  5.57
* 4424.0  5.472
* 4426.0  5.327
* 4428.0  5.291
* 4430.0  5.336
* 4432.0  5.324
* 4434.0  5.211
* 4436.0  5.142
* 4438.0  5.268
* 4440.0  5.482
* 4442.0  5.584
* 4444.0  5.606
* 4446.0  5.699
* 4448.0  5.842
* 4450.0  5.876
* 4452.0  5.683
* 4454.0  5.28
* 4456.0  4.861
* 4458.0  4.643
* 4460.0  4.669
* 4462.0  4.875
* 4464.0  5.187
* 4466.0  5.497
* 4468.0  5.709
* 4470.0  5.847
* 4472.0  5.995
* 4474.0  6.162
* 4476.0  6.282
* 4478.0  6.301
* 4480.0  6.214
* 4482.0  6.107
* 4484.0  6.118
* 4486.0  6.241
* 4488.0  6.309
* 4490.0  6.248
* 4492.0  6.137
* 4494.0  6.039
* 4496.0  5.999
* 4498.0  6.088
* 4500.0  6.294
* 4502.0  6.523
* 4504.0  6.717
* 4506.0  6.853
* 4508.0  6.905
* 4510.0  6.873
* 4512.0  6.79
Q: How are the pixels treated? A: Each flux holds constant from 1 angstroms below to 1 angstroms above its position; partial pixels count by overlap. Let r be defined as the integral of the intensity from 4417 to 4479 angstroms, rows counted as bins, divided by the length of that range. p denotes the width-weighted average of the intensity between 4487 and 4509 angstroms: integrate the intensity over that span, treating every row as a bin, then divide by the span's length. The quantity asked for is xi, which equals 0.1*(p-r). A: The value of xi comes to 0.09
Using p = 6.4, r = 5.5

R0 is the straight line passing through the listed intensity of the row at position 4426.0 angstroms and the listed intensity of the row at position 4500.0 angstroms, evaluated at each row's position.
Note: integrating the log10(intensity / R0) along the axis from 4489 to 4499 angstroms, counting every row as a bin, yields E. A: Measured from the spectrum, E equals -0.08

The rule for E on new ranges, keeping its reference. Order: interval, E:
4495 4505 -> 0.02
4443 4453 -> 0.10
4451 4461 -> -0.57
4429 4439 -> -0.14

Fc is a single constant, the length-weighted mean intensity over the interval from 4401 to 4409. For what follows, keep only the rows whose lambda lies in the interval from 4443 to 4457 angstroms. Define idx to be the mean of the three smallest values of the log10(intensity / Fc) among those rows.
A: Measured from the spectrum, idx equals 0.07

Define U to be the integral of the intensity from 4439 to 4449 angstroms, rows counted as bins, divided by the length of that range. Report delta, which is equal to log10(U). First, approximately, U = 5.6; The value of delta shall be 0.751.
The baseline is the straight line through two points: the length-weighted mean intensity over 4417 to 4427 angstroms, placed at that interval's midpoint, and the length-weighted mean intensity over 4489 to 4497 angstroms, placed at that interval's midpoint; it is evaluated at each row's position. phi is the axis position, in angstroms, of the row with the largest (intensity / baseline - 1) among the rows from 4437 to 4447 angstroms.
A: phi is 4446.0 angstroms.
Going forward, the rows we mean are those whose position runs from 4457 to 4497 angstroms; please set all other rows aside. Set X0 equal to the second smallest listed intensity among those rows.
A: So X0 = 4.669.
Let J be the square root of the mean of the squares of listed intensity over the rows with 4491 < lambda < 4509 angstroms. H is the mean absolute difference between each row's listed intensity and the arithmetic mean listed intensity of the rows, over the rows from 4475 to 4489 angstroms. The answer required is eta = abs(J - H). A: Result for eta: 6.3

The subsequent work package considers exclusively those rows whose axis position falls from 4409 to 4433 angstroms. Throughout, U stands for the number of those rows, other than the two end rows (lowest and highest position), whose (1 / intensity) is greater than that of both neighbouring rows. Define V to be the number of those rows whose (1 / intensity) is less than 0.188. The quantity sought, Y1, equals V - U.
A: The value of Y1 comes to 4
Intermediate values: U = 2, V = 6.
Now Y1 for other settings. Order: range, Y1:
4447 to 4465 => 2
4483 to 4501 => 8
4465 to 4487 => 10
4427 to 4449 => 6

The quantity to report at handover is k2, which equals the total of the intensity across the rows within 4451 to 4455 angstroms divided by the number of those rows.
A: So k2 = 5.5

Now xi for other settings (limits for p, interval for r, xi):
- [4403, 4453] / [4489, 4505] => -0.10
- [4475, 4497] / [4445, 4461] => 0.09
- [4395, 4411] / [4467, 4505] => -0.14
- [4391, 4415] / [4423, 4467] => -0.05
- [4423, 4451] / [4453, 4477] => 0.00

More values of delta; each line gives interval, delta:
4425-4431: 0.726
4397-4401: 0.722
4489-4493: 0.792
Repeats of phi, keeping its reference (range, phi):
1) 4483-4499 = 4488.0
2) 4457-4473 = 4472.0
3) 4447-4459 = 4450.0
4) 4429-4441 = 4440.0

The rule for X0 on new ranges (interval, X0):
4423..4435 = 5.291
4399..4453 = 4.301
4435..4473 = 4.669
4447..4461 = 4.669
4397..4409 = 4.301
